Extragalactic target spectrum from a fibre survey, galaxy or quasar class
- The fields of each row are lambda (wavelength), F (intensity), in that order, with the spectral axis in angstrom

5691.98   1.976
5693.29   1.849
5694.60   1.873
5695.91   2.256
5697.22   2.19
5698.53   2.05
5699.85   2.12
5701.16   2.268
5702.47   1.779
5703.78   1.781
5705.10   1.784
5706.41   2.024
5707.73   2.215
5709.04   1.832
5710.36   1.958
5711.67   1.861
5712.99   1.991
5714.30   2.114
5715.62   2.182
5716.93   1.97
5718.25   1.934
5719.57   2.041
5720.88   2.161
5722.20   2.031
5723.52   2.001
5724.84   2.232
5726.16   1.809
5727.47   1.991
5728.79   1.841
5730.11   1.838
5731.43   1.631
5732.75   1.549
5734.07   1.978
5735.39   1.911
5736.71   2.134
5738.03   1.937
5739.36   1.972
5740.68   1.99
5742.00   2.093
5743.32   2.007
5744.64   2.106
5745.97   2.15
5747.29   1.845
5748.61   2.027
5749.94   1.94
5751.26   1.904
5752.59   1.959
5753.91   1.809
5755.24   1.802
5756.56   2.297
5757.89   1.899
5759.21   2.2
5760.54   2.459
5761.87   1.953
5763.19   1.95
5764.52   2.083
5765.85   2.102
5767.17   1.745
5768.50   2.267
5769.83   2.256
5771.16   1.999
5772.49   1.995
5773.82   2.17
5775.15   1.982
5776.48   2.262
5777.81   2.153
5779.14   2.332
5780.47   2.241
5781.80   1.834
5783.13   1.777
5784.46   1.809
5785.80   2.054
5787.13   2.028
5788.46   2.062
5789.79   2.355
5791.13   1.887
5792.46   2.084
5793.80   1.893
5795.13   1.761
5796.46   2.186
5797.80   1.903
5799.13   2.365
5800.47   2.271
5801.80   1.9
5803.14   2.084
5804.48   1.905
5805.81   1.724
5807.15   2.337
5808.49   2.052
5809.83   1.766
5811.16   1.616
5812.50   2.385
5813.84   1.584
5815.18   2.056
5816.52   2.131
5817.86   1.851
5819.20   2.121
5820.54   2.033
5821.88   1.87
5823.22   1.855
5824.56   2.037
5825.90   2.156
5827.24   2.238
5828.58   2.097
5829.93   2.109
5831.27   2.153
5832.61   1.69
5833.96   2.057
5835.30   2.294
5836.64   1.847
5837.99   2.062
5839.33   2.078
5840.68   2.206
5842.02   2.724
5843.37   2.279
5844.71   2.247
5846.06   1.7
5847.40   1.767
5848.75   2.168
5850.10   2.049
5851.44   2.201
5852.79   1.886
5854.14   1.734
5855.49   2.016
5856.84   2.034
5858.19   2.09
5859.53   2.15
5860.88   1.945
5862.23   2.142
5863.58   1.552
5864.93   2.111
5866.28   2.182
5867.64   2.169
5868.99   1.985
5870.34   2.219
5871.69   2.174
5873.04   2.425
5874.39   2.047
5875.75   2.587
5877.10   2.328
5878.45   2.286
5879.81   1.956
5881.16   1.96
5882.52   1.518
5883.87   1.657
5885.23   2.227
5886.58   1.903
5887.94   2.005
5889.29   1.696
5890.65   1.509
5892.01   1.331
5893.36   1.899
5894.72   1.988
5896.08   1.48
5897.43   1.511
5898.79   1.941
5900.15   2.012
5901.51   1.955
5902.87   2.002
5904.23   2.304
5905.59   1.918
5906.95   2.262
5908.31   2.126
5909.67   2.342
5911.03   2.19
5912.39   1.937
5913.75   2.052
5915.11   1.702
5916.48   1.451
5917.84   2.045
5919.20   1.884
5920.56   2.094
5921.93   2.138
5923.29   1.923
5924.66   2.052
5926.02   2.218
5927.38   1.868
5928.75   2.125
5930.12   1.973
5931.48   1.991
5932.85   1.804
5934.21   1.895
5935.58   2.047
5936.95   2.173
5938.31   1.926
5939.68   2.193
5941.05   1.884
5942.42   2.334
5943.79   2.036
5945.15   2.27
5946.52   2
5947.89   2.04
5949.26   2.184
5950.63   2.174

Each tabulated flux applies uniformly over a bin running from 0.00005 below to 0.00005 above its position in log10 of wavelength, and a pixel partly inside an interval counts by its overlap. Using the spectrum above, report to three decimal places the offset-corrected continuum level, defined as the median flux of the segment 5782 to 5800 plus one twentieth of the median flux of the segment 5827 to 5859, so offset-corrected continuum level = 2.132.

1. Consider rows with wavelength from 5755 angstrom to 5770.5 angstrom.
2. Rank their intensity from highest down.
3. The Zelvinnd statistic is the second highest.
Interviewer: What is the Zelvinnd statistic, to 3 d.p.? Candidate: 2.297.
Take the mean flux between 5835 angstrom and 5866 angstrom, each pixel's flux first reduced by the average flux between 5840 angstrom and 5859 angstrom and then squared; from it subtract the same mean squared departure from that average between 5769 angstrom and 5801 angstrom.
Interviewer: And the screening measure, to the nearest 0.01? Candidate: 0.02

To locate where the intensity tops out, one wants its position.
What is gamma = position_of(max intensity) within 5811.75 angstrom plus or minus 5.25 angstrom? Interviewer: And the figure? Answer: 5812.50 angstrom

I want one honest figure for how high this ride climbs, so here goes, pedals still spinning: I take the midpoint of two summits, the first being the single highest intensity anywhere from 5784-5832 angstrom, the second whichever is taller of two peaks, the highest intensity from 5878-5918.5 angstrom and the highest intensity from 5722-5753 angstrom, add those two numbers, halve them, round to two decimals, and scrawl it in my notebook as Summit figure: 2.36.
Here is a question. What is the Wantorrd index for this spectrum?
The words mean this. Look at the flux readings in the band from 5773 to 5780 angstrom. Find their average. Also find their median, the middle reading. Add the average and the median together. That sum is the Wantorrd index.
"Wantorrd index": 4.3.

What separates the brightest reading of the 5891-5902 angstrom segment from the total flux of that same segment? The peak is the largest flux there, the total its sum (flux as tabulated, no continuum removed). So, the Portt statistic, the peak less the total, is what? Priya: -12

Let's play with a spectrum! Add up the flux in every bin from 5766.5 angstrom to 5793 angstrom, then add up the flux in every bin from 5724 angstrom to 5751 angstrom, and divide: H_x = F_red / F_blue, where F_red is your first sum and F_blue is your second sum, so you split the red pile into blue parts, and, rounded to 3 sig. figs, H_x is 1.06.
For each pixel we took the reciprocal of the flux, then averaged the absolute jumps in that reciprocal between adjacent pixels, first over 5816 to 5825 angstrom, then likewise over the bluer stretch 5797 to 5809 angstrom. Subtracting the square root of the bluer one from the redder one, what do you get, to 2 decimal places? -0.22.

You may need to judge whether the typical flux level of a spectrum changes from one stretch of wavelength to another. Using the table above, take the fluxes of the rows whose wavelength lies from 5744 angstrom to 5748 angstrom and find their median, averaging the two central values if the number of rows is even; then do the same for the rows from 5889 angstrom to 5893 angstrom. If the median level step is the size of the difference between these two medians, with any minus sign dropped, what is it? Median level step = 0.60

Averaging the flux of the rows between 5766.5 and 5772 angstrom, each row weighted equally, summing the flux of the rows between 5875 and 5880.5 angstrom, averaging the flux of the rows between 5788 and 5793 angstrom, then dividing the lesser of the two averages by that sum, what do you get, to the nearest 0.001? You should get 0.226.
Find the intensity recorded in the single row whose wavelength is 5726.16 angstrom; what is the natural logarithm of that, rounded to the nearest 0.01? 0.59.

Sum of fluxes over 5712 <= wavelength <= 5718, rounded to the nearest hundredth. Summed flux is 8.26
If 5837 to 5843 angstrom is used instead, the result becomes 9.07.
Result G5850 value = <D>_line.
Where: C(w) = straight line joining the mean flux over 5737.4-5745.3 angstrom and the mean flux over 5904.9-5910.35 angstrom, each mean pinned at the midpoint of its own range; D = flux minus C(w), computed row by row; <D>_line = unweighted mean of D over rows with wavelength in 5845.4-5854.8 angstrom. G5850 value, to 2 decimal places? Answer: -0.18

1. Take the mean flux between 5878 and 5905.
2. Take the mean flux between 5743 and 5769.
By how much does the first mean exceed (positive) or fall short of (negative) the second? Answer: -0.17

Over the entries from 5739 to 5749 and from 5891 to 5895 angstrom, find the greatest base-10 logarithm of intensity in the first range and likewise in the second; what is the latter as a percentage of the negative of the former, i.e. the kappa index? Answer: -90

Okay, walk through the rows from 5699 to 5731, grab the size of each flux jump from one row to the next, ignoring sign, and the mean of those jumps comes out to 0.16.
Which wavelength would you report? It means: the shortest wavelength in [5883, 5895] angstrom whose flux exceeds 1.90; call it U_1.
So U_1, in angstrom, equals 5885.23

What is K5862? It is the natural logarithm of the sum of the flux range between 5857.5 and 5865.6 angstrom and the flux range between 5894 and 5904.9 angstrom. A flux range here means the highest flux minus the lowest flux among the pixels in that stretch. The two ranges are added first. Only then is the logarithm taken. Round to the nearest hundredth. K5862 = 0.35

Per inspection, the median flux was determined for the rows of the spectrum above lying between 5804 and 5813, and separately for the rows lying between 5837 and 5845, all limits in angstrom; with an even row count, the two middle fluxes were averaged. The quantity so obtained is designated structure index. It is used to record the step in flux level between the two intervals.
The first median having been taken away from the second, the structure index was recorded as 0.32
